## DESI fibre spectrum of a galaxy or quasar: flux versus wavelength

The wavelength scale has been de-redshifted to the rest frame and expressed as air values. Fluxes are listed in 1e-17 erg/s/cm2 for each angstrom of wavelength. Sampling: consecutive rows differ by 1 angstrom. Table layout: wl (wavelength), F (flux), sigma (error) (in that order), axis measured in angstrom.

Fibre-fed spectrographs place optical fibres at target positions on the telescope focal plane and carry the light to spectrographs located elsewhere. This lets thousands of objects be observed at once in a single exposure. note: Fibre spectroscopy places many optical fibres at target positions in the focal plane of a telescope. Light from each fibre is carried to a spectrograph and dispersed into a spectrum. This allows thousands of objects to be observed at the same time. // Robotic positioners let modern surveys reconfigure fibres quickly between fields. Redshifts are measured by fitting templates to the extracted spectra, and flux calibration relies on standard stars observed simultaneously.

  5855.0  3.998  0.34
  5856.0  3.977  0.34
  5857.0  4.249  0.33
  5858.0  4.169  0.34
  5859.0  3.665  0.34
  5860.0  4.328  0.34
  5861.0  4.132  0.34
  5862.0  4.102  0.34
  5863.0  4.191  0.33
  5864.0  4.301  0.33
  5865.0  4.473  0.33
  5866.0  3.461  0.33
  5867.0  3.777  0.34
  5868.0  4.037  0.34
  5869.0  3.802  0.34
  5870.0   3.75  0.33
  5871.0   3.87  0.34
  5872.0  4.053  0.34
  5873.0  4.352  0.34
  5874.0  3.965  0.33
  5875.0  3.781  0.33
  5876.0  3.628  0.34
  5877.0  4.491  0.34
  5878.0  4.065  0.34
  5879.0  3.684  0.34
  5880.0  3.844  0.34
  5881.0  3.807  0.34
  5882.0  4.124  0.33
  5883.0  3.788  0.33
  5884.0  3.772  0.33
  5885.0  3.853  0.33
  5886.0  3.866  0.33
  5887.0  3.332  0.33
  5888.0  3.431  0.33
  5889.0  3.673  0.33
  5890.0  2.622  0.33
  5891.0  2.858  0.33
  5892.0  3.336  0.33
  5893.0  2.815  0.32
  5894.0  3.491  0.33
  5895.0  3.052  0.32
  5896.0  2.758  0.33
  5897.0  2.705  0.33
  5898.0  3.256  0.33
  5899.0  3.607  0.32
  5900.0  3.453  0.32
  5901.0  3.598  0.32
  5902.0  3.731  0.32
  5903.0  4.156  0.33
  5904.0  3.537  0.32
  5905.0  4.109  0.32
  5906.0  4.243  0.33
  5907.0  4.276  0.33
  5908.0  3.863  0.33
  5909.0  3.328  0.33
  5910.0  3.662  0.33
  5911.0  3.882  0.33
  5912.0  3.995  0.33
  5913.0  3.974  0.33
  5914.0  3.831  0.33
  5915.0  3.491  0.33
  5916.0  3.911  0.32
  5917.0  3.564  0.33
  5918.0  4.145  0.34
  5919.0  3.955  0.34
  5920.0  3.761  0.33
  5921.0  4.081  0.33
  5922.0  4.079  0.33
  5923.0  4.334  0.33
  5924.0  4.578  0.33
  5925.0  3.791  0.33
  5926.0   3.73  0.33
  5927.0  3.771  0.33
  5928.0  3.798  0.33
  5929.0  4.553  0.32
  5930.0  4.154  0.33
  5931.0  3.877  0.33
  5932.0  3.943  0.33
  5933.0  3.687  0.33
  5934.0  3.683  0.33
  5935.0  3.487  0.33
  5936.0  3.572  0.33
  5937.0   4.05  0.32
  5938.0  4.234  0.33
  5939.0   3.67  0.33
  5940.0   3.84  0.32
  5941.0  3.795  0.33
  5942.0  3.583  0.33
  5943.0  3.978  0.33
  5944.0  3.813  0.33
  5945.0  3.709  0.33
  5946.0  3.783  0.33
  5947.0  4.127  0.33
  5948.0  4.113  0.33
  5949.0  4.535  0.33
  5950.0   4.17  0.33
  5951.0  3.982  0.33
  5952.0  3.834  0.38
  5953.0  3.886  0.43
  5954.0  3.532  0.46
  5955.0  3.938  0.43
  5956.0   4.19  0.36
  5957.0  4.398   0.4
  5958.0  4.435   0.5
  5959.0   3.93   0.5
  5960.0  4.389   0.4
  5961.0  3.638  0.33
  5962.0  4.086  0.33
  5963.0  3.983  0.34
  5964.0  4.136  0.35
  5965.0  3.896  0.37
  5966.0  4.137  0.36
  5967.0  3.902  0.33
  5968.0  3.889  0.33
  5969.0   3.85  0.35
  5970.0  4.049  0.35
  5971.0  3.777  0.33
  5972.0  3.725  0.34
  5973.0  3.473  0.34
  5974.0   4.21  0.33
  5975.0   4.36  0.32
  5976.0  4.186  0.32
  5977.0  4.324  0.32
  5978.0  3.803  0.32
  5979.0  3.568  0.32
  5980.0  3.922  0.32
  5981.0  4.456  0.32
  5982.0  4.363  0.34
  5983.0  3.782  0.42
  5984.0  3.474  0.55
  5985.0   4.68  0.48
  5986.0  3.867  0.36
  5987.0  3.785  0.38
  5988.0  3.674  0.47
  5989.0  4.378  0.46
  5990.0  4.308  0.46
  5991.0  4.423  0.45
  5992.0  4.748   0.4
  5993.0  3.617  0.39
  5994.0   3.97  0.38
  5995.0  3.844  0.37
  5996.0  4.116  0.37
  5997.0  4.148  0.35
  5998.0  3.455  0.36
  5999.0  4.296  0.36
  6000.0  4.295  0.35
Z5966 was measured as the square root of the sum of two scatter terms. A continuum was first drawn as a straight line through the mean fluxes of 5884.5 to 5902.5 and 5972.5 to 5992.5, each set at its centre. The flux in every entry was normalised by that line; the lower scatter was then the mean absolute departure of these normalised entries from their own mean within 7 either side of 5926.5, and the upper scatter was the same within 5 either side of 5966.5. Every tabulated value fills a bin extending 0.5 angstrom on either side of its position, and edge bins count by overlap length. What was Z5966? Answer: 0.321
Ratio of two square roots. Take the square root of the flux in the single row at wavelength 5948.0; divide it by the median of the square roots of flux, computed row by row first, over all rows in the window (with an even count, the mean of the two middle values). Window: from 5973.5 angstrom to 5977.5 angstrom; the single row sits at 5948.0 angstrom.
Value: 0.98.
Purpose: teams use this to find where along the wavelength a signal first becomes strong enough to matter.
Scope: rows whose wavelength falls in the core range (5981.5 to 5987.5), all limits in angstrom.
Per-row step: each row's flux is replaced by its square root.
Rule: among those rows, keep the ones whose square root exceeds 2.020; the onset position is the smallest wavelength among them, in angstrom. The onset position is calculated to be 5982.0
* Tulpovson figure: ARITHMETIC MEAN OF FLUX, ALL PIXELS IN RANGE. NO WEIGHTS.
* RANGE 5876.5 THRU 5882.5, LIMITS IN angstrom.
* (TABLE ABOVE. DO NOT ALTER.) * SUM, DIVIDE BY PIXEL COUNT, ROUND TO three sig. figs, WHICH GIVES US 4.00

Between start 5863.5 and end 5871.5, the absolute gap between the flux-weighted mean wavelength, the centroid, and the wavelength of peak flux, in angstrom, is 2.4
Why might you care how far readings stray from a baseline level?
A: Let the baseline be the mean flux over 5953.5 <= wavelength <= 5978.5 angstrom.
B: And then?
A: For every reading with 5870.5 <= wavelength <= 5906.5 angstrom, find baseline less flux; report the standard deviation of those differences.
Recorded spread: 0.47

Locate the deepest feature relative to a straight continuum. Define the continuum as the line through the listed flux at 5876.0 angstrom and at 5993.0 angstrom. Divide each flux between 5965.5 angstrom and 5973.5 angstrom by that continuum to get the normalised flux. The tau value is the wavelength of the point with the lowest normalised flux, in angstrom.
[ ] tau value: 5973.0 angstrom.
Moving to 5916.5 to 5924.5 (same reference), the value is 5917.0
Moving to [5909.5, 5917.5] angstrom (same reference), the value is 5915.0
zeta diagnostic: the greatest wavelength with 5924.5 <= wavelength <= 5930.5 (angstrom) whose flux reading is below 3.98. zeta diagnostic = 5928.0 angstrom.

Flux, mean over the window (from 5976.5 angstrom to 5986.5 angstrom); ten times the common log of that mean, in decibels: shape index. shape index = 6.05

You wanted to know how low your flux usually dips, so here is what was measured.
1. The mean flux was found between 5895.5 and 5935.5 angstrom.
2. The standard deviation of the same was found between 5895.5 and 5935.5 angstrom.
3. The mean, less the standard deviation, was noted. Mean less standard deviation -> 3.42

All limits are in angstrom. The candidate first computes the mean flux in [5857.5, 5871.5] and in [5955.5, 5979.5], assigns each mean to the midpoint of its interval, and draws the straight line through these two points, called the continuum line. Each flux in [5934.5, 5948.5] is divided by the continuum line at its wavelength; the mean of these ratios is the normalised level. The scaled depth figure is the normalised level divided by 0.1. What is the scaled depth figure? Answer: 9.6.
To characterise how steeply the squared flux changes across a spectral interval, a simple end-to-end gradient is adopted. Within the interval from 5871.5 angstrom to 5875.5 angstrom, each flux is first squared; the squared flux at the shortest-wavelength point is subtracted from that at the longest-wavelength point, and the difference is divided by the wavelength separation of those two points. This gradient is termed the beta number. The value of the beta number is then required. -0.71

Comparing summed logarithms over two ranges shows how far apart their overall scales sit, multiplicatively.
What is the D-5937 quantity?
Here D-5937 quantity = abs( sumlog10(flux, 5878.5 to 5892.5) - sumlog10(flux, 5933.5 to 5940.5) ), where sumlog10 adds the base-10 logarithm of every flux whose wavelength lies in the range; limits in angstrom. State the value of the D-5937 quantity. 4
